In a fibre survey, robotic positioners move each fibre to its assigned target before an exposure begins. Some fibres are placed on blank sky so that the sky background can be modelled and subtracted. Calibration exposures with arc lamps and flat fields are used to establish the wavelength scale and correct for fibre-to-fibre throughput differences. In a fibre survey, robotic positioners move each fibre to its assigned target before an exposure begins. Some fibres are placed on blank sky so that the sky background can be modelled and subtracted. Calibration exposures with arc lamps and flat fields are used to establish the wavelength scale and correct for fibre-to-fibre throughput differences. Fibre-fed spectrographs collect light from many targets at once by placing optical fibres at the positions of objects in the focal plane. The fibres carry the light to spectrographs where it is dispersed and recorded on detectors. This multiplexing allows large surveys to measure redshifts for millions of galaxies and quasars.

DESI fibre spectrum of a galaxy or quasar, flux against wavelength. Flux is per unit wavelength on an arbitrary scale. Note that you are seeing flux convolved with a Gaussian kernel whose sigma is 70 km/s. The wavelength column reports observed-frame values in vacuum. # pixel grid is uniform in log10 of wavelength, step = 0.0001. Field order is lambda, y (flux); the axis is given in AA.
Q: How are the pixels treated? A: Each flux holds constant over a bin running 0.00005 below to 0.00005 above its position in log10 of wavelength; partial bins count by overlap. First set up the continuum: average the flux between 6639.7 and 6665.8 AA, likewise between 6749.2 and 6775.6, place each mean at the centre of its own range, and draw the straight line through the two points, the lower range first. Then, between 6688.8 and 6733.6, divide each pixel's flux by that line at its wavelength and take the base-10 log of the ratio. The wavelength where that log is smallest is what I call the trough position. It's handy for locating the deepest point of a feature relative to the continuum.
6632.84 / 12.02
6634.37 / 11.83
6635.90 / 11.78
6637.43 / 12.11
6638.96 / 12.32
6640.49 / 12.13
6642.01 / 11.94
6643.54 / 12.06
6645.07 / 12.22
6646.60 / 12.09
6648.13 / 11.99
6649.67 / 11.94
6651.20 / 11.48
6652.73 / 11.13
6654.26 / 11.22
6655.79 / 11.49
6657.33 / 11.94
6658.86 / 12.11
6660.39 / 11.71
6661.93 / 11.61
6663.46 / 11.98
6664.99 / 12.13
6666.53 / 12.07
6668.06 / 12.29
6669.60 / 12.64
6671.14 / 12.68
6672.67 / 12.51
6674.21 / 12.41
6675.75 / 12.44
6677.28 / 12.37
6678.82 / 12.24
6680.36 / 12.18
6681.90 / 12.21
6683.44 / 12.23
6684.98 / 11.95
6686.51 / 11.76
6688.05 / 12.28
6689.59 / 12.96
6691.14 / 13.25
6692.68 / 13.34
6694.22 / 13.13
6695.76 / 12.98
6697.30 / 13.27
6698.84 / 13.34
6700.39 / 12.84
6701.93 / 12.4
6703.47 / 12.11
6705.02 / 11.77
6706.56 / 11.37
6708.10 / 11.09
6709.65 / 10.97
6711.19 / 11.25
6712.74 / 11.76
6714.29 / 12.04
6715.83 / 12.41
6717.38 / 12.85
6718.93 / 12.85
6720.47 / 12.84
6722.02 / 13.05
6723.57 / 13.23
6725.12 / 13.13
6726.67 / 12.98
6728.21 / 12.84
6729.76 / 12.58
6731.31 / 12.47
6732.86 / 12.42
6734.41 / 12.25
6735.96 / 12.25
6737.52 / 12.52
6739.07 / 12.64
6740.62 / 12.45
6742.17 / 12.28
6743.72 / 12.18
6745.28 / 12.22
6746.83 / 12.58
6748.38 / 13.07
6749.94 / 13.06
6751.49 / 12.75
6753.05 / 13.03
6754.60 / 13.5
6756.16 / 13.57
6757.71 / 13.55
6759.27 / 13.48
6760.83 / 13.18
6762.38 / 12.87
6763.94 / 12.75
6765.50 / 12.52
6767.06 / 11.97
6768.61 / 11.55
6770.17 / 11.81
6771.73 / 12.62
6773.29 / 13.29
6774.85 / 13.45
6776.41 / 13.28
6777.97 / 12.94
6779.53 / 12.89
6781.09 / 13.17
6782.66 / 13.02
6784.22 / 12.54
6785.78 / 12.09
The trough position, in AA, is 6709.65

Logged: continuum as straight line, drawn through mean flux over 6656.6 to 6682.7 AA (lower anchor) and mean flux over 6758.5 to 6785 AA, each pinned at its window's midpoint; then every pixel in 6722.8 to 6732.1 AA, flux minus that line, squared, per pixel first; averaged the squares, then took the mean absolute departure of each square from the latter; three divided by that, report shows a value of 18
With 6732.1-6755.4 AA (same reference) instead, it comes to 30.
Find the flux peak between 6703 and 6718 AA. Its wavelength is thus 6717.38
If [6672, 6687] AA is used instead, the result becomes 6672.67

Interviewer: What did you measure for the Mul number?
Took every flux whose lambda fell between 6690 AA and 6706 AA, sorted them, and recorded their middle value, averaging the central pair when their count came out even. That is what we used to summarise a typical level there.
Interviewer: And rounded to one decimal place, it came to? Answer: 13.1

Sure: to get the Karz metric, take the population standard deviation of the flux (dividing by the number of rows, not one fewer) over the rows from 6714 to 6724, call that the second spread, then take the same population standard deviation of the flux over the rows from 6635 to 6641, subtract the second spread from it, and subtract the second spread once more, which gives -0.55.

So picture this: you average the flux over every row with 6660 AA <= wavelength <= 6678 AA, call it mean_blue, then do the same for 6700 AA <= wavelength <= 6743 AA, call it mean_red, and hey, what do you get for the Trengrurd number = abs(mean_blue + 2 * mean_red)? 36.9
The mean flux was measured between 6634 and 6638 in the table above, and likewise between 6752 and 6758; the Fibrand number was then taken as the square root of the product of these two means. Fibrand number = 12.6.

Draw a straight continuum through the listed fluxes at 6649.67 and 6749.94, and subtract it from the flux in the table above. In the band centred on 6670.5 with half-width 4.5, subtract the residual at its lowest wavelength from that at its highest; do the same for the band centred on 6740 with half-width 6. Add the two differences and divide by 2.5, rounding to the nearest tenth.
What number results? 0.0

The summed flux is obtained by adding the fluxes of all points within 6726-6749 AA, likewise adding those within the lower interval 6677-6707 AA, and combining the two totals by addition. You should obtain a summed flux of 438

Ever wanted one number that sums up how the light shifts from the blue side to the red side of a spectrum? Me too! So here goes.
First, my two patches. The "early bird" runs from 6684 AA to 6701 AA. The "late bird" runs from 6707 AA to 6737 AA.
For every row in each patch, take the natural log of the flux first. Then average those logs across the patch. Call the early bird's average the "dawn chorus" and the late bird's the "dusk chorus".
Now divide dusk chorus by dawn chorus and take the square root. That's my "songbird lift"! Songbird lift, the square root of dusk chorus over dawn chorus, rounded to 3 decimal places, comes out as 0.993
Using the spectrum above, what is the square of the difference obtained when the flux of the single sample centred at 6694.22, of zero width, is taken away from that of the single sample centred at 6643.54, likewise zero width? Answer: 1.1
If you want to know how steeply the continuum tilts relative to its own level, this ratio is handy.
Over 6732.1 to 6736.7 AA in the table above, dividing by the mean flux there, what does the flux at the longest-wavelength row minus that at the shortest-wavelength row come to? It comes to -0.014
